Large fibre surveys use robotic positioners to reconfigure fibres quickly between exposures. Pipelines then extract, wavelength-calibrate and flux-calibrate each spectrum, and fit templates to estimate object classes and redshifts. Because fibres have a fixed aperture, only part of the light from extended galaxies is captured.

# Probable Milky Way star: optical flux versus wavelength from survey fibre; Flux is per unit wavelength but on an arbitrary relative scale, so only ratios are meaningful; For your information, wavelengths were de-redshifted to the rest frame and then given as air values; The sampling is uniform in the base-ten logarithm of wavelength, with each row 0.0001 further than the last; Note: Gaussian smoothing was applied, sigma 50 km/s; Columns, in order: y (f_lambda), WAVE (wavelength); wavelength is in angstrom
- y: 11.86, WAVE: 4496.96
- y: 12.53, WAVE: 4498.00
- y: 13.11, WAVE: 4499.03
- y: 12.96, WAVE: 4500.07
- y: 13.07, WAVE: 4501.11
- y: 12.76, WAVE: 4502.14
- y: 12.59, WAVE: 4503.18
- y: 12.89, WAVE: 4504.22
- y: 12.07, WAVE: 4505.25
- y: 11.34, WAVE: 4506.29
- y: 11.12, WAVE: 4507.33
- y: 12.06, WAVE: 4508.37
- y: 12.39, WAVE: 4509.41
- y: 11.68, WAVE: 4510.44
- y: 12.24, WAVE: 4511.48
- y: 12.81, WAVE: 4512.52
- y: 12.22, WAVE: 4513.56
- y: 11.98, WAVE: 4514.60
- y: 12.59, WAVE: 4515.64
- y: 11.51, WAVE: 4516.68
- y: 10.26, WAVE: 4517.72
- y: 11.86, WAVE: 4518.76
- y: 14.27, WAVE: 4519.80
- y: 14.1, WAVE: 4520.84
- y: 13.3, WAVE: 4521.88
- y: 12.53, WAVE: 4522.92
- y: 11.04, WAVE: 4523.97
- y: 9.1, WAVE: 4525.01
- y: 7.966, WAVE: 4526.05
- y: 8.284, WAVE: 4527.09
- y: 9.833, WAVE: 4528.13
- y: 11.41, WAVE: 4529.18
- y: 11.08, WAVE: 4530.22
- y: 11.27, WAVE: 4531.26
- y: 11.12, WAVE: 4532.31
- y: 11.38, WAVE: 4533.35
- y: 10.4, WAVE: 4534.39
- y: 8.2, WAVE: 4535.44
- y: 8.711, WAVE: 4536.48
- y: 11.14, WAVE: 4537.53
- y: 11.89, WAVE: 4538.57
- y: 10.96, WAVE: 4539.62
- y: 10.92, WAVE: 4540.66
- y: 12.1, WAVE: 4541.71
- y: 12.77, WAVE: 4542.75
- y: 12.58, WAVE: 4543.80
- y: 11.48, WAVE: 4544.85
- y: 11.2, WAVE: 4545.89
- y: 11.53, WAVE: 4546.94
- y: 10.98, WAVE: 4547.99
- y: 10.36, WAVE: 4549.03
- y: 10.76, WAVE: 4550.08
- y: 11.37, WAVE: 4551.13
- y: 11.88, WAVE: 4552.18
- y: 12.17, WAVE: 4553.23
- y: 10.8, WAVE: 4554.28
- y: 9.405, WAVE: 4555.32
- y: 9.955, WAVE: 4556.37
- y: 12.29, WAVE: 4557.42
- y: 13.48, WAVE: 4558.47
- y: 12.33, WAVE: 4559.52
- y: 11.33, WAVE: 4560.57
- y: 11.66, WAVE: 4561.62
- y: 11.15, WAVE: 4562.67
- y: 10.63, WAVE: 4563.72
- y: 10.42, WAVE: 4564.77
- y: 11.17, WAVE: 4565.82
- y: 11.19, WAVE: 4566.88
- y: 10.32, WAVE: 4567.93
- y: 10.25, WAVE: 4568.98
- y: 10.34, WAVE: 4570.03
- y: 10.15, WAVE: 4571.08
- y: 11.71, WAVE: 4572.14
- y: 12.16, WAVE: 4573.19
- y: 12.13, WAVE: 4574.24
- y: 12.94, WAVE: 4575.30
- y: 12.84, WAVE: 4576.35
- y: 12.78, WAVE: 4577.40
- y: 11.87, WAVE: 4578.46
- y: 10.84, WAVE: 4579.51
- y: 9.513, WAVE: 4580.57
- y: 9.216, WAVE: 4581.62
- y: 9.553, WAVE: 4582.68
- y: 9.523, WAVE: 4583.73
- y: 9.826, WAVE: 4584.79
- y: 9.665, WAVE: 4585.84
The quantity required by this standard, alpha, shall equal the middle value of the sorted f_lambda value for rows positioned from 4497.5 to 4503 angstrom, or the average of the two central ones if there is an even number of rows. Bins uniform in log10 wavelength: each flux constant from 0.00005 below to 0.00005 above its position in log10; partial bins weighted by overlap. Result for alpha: 13.0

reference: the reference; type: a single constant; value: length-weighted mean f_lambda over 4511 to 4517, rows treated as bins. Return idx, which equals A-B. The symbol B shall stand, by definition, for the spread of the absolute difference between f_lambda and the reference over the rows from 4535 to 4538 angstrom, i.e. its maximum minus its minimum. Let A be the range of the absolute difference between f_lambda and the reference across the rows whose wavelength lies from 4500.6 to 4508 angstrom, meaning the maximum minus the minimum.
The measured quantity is -2.0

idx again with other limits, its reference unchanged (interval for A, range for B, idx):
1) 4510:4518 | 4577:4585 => -0.7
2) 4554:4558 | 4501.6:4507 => 2.1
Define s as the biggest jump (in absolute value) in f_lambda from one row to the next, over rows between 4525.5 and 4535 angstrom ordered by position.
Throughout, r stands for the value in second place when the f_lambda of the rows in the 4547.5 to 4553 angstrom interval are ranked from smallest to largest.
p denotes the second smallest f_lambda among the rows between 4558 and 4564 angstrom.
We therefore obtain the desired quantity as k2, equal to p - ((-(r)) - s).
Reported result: 23.5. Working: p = 11.15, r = 10.76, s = 1.6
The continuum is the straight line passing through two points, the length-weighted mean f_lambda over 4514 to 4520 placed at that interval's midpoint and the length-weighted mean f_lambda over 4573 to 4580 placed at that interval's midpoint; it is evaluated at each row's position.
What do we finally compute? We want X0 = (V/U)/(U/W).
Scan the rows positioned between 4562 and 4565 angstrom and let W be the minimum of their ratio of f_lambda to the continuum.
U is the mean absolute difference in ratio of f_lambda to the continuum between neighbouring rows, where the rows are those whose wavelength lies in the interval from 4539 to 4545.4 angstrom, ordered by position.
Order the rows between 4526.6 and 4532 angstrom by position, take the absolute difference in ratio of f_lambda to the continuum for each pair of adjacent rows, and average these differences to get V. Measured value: 23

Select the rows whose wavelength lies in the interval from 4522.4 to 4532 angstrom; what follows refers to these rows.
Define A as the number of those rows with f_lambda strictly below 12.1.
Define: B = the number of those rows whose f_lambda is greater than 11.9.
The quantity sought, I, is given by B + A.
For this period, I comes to 9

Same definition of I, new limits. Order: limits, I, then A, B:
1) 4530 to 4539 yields 9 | 9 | 0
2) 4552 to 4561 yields 9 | 5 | 4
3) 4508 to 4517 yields 11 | 4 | 7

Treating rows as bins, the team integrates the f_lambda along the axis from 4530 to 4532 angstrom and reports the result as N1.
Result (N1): 22.3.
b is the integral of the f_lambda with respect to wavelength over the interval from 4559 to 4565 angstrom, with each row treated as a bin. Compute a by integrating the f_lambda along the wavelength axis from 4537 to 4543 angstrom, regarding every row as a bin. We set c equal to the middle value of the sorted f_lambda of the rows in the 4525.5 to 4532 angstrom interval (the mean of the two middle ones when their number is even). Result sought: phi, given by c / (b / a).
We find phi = 10.7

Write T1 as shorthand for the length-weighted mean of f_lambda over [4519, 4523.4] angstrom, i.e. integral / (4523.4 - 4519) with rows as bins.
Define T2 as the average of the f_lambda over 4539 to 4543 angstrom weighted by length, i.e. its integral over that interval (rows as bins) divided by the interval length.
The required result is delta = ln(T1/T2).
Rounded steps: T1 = 13.46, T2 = 11.6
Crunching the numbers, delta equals 0.15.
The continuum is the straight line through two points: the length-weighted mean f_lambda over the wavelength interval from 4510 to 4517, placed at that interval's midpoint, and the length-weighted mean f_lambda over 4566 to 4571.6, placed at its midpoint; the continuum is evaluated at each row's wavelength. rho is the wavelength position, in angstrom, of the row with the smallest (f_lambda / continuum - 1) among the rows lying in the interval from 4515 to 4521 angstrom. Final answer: 4517.72 angstrom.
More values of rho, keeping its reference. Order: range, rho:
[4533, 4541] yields 4535.44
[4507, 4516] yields 4507.33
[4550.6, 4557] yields 4555.32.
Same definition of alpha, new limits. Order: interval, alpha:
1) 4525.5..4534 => 11.1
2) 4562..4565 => 10.6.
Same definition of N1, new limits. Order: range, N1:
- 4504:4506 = 24.6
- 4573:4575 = 24.4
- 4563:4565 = 21.2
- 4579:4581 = 20.4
